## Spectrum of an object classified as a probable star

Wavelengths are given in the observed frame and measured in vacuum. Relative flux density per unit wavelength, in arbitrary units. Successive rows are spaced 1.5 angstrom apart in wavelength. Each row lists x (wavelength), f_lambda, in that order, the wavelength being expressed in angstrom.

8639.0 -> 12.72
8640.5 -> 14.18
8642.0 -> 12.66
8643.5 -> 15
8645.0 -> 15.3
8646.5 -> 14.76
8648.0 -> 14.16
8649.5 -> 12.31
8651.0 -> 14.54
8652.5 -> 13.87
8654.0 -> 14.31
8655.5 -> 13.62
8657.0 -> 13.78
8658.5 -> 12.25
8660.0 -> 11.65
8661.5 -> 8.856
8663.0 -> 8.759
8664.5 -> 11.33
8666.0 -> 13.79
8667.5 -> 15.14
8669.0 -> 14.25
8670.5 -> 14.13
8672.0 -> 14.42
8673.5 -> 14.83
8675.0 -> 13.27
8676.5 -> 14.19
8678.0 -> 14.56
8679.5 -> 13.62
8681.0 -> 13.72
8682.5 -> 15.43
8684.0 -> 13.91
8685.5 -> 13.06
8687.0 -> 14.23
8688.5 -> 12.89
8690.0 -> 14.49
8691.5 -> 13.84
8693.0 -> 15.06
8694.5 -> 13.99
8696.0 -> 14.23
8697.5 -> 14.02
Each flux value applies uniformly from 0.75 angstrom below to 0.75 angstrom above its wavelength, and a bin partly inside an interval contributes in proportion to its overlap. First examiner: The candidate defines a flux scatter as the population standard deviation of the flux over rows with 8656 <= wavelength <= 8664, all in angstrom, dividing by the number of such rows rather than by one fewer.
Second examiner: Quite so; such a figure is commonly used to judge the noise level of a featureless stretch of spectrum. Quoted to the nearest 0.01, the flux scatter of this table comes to 1.97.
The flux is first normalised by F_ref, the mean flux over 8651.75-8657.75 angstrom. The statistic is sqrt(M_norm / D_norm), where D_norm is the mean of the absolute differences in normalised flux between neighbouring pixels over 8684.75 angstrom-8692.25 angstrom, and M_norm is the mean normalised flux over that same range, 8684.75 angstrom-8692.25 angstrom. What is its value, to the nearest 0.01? 3.39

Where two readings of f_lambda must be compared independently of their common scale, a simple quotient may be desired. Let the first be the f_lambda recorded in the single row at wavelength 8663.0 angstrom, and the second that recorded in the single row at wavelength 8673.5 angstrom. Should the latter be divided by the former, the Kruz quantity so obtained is 1.69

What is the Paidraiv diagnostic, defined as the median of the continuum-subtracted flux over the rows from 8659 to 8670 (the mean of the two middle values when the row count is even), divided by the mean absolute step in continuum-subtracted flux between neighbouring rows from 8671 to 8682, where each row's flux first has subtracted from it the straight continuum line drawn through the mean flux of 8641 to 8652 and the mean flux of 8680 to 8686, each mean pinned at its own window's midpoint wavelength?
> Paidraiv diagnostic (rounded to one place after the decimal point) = -3.4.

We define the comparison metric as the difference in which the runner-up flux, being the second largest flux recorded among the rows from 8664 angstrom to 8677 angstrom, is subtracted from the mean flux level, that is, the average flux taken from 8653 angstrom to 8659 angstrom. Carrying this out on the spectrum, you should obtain -1.3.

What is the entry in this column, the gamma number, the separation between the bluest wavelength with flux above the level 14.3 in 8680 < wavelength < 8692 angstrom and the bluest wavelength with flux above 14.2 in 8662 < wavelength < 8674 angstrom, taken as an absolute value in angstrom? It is 15.0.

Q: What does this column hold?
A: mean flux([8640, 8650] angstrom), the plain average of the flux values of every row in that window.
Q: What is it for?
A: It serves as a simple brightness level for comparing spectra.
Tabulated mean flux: 14.1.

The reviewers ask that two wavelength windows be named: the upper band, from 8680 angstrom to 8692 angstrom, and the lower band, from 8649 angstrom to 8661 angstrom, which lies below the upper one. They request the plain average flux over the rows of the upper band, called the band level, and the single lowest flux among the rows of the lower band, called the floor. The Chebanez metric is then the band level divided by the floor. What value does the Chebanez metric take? 1.20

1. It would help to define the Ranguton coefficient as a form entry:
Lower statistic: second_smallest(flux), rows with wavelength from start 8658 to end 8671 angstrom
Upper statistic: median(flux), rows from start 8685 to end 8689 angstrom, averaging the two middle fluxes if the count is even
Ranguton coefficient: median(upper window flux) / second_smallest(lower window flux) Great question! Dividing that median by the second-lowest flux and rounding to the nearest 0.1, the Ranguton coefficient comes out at 1.5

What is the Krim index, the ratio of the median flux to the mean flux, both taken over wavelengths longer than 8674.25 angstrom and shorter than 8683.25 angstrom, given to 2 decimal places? 0.99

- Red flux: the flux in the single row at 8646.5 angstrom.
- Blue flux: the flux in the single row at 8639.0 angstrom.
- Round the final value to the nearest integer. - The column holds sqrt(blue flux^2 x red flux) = 49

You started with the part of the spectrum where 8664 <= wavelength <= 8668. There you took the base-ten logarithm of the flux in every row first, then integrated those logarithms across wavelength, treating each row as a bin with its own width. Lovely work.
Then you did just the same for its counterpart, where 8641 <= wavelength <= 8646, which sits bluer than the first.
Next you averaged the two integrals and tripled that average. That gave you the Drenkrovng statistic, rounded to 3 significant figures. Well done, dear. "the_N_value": 15.4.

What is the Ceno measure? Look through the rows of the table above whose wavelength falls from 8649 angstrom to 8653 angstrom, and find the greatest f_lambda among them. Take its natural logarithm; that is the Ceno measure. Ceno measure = 2.68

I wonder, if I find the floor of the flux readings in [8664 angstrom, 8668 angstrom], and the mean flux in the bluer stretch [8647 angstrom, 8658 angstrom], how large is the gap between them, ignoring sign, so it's 2.5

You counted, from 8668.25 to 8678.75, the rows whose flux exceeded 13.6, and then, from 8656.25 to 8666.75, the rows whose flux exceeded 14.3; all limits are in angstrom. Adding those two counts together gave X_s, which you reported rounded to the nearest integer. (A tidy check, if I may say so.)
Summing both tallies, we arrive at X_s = 6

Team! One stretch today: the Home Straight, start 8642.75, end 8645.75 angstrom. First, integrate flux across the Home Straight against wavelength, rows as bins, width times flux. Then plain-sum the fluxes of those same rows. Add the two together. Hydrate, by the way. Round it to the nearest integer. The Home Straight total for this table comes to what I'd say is 76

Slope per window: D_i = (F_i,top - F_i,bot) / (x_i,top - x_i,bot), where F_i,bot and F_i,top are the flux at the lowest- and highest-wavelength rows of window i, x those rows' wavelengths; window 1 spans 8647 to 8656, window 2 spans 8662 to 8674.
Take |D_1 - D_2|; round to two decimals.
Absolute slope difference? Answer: 0.65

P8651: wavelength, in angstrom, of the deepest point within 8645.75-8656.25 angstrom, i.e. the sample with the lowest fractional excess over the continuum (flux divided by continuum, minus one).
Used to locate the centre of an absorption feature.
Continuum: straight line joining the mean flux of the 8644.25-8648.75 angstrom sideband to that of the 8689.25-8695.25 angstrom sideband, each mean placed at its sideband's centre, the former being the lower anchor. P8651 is 8649.5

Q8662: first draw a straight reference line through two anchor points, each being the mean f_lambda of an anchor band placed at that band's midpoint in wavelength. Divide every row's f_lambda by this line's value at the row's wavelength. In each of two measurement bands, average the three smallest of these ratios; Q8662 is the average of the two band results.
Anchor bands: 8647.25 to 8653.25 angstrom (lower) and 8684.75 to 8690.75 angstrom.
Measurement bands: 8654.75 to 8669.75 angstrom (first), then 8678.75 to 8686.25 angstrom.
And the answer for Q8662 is 0.844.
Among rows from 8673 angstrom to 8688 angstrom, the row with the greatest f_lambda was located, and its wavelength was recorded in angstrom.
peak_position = 8682.5 angstrom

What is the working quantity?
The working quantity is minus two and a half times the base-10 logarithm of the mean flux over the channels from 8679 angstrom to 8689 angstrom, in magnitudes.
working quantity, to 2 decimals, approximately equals -2.85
